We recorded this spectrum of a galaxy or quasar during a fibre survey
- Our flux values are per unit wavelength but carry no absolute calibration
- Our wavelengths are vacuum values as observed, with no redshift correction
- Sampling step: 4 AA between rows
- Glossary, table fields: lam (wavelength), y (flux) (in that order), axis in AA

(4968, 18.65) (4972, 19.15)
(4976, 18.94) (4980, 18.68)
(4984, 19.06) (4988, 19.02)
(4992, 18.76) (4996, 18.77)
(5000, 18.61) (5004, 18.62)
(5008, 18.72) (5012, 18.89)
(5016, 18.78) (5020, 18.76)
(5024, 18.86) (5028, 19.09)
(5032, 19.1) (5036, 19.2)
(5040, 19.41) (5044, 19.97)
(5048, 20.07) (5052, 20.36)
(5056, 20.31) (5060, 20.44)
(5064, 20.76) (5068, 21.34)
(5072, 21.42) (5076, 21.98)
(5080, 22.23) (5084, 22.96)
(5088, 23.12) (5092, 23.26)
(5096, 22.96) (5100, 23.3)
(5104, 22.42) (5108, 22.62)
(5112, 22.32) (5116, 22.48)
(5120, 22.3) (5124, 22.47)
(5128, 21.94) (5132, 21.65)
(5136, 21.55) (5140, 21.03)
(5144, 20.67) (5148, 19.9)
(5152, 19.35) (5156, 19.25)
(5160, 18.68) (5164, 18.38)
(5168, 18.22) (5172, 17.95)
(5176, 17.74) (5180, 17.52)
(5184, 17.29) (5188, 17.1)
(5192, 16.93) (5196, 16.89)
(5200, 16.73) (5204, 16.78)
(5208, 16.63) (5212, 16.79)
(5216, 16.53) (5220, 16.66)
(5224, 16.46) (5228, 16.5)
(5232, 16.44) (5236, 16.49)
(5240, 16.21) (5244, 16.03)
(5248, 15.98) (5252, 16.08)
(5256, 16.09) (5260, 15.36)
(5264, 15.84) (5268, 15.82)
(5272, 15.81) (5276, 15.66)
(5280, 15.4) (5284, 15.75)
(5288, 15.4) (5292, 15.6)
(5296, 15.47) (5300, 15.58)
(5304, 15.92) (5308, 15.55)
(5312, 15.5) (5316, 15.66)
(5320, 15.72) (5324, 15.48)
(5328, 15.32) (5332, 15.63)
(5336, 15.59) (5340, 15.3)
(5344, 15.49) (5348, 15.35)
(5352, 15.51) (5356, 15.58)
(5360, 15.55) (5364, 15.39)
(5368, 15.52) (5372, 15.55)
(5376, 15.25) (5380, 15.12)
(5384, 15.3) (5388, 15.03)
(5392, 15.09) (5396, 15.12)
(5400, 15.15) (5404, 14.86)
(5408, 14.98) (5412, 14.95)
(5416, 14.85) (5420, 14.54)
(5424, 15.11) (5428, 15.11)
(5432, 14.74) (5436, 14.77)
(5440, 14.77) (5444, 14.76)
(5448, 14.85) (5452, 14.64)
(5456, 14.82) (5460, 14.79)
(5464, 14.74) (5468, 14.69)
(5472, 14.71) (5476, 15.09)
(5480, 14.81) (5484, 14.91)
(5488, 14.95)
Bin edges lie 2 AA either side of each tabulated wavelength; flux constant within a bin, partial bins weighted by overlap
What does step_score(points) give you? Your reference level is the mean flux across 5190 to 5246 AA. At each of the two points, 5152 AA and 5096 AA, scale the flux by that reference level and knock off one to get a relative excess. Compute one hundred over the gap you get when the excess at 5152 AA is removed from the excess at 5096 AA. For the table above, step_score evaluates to 459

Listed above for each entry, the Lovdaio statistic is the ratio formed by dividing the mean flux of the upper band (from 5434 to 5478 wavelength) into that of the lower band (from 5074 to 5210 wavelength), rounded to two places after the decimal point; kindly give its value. 1.37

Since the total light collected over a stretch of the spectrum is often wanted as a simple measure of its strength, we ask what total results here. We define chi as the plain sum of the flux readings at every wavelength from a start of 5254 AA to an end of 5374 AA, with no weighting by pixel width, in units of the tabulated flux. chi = 467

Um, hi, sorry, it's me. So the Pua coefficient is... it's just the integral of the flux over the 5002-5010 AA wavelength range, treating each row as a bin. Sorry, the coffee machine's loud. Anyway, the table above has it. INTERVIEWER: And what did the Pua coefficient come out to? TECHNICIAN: 149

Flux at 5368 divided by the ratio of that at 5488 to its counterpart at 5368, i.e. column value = 16.1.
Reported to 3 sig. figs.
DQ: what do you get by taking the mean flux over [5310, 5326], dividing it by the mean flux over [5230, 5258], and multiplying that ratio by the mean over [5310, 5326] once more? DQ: 15.0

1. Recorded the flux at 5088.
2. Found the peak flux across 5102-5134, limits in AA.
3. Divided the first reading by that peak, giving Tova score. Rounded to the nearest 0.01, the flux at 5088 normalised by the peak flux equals 1.02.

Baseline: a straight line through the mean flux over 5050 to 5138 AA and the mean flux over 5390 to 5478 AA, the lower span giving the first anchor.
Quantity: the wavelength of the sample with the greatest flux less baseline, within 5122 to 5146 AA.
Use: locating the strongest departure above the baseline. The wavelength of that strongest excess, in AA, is 5124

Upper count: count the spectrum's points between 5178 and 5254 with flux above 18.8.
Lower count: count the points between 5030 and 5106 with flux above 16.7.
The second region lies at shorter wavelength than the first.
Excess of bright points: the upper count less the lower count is -19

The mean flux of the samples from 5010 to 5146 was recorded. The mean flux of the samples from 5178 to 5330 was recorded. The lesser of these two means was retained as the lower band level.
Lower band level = 16.1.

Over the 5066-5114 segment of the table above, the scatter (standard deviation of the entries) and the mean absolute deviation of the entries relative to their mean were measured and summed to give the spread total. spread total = 1.2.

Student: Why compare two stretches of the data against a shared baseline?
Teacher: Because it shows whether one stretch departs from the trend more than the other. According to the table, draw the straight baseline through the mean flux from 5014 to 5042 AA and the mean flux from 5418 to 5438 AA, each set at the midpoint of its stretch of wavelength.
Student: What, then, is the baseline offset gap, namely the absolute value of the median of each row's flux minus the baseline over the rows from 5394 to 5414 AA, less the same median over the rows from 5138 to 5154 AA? 2.6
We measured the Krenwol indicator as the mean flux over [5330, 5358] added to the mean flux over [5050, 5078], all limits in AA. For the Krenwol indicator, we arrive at 36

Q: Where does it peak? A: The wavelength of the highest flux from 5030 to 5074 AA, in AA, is 5072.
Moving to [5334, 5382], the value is 5336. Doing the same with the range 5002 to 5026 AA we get 5012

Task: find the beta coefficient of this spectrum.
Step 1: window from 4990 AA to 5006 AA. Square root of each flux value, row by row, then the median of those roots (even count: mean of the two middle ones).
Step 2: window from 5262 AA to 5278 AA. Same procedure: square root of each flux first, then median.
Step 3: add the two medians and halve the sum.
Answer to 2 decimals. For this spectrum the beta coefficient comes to 4.15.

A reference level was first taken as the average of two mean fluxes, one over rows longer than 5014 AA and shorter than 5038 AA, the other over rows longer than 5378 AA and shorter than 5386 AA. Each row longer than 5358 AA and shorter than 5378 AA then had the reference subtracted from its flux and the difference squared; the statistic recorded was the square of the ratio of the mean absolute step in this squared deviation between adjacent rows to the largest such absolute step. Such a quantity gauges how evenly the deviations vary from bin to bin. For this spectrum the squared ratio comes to 0.26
